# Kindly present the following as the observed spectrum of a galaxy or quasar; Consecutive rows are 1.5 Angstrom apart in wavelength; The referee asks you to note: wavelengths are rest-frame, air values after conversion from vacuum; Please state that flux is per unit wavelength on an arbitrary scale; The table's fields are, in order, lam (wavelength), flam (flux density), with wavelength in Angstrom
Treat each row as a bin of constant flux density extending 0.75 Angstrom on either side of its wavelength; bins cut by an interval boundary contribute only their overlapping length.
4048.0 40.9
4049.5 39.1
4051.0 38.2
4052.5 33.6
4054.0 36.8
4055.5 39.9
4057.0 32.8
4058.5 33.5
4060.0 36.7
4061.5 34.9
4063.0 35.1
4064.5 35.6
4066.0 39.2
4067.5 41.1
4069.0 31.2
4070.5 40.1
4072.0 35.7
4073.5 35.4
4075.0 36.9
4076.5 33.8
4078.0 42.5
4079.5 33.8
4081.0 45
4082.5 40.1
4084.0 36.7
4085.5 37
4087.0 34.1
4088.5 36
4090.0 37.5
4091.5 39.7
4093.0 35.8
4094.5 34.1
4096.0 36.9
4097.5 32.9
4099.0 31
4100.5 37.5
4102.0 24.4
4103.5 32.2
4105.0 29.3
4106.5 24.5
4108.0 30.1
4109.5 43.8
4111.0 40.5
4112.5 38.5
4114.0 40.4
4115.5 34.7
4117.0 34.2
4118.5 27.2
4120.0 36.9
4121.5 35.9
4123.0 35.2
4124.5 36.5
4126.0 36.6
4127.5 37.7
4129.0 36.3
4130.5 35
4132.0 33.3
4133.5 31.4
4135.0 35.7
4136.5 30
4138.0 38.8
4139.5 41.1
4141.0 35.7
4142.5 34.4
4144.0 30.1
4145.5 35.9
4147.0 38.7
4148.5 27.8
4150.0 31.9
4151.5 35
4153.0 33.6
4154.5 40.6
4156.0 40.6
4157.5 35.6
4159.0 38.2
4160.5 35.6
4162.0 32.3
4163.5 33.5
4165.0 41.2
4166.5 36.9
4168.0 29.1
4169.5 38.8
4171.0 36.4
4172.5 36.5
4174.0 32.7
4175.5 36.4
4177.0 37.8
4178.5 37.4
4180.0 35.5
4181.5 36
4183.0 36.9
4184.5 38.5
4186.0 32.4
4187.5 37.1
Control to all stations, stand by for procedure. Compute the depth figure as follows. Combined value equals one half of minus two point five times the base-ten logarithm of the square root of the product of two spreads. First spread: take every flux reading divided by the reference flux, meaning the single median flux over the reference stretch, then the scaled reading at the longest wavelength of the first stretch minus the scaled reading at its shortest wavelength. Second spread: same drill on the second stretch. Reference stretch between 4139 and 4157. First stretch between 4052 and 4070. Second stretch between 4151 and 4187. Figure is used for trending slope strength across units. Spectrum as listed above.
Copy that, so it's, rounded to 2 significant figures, 1.4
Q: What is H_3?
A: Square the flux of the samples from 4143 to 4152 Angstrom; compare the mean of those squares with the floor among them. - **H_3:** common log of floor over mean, -0.160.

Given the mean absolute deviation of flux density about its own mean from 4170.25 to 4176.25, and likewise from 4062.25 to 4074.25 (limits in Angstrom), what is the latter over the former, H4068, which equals 1.9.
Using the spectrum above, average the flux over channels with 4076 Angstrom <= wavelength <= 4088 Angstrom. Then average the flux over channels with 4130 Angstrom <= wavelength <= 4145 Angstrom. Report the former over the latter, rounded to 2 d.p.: 1.10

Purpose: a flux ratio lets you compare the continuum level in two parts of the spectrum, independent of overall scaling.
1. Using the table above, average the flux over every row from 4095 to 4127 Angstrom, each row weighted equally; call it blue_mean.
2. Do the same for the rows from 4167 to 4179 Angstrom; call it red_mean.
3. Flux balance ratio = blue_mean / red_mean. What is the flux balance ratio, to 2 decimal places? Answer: 0.96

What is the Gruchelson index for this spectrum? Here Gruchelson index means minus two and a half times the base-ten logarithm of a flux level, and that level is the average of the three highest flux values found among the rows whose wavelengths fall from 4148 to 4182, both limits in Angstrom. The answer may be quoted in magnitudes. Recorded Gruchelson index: -4.03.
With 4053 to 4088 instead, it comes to -4.08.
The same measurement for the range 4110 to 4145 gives -4.02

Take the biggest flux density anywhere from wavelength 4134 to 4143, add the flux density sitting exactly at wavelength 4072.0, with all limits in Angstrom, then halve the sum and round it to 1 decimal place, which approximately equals 38.4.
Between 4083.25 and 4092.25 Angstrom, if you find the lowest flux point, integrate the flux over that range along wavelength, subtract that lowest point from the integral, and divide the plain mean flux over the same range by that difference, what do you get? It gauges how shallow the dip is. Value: 0.124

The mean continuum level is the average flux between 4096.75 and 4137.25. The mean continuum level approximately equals 34.1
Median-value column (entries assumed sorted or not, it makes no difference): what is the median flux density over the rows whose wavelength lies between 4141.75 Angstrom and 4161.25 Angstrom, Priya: 35.6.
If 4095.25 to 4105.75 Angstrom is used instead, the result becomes 32.2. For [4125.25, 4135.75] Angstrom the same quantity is 35.7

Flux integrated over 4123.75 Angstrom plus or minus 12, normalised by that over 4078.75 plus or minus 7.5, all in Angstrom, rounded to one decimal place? 1.5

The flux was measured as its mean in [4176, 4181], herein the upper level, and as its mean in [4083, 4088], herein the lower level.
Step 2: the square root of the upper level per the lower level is 1.01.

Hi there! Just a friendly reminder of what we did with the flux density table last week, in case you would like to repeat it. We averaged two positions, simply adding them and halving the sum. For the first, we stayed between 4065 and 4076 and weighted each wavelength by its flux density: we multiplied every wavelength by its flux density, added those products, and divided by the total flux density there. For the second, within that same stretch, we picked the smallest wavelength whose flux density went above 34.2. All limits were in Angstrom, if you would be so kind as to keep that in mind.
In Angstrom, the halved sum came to 4068.2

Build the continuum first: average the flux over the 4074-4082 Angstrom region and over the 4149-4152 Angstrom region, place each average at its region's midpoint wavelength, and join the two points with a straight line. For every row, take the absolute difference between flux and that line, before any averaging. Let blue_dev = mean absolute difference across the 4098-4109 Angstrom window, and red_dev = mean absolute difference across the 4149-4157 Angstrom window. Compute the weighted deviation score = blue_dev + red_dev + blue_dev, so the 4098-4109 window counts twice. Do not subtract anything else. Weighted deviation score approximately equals 18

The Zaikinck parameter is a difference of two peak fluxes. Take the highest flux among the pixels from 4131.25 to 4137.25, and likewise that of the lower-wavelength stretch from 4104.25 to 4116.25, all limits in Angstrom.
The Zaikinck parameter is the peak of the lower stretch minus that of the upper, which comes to 8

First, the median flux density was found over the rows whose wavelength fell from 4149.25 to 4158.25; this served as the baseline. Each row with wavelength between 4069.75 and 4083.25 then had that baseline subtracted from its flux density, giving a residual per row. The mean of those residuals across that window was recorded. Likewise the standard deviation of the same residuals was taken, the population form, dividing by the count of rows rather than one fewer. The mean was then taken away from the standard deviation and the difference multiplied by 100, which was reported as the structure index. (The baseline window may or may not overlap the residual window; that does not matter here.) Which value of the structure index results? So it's 90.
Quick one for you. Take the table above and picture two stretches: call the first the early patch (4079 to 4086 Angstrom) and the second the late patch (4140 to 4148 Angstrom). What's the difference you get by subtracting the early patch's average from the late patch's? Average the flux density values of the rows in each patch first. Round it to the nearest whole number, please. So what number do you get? -4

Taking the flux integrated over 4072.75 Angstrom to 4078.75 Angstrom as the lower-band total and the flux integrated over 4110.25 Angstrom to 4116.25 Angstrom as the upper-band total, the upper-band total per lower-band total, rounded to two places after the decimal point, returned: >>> 1.04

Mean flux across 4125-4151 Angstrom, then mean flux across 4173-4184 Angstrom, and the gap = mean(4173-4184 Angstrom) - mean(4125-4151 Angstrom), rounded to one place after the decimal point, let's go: 1.4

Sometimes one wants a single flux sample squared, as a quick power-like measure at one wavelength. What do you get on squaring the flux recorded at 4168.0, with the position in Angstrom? 847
